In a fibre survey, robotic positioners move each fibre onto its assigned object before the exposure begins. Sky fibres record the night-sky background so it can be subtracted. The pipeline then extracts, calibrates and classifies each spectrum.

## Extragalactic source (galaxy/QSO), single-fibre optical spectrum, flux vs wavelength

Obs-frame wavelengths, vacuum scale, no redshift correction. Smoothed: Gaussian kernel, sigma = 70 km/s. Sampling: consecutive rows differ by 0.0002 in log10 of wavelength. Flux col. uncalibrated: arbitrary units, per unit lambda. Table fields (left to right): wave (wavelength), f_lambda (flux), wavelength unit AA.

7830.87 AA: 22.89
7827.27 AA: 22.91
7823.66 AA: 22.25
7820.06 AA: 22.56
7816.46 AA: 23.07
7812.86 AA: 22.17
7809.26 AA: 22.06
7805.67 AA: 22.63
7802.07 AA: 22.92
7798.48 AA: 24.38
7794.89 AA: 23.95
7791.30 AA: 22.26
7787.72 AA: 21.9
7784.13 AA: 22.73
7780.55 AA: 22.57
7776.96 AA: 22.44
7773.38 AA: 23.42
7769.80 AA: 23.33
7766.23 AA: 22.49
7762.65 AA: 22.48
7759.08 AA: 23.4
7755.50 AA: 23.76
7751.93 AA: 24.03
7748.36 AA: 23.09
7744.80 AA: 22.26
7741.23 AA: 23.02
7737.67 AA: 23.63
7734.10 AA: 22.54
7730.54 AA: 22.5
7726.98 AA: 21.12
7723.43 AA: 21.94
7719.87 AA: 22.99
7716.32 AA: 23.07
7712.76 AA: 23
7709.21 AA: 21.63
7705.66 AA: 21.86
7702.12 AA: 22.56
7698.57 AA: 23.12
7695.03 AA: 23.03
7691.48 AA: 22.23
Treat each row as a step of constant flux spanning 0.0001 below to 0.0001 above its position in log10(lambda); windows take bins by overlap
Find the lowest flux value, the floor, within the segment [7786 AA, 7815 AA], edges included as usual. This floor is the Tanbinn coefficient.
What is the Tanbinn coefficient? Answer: 21.9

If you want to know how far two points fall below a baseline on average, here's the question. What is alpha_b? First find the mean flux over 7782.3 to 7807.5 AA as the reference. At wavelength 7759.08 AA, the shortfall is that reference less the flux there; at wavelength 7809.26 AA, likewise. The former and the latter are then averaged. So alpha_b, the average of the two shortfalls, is 0.24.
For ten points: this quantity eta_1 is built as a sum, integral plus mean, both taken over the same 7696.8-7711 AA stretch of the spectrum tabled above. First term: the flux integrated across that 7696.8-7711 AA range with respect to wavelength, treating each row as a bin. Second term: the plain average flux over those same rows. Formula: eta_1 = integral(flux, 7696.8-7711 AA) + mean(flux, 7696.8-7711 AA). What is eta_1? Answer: 339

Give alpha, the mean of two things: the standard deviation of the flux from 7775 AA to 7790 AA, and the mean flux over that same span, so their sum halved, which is 11.4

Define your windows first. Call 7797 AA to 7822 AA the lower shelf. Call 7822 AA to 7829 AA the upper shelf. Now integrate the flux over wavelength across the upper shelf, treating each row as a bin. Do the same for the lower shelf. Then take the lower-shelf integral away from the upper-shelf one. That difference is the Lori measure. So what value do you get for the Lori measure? -412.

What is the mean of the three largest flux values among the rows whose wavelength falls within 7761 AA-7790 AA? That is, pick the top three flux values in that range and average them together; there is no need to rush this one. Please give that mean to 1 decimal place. 23.2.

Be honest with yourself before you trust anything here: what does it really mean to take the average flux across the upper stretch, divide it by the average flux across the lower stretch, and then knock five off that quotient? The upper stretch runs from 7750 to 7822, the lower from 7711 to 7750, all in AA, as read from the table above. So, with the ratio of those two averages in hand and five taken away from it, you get -3.99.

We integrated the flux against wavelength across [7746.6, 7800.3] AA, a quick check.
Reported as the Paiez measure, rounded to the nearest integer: 1239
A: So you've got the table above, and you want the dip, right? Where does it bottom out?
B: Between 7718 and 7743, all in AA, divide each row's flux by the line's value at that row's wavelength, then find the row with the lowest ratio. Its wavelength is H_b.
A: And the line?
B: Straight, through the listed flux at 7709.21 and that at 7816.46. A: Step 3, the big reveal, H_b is 7726.98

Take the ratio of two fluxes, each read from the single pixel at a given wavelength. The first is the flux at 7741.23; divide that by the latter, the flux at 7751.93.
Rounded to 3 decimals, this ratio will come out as 0.958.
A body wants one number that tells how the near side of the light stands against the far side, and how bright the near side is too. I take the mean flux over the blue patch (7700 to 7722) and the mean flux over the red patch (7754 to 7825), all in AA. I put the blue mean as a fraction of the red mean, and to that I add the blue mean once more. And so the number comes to 23.5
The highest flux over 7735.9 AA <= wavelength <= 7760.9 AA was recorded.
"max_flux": 24.03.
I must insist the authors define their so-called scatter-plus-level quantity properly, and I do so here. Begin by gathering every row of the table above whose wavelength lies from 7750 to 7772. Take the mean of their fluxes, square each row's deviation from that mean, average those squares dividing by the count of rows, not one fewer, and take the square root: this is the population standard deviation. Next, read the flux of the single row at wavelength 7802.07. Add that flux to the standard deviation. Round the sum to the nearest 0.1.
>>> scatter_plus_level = 23.5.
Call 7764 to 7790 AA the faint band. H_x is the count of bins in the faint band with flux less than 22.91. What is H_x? 5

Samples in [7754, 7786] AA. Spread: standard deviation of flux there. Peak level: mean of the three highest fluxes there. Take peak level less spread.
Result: 23.0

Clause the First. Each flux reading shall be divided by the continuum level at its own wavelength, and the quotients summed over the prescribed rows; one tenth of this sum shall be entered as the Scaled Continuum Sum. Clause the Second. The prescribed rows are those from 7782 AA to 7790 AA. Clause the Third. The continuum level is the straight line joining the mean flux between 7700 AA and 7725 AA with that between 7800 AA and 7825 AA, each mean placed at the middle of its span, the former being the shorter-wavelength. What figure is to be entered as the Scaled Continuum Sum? 0.198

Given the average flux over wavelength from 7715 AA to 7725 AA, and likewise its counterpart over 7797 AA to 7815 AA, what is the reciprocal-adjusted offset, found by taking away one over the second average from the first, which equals 22.6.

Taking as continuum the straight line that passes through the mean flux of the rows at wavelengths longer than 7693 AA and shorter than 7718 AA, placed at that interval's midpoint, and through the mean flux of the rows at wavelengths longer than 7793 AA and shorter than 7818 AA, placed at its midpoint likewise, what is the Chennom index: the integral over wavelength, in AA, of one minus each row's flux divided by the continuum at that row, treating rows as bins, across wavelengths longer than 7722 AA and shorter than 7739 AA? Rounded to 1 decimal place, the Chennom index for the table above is 0.3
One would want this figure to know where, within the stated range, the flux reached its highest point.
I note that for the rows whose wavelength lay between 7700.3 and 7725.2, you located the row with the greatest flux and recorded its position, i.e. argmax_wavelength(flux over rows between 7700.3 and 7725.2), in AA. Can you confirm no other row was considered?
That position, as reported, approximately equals 7716.32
